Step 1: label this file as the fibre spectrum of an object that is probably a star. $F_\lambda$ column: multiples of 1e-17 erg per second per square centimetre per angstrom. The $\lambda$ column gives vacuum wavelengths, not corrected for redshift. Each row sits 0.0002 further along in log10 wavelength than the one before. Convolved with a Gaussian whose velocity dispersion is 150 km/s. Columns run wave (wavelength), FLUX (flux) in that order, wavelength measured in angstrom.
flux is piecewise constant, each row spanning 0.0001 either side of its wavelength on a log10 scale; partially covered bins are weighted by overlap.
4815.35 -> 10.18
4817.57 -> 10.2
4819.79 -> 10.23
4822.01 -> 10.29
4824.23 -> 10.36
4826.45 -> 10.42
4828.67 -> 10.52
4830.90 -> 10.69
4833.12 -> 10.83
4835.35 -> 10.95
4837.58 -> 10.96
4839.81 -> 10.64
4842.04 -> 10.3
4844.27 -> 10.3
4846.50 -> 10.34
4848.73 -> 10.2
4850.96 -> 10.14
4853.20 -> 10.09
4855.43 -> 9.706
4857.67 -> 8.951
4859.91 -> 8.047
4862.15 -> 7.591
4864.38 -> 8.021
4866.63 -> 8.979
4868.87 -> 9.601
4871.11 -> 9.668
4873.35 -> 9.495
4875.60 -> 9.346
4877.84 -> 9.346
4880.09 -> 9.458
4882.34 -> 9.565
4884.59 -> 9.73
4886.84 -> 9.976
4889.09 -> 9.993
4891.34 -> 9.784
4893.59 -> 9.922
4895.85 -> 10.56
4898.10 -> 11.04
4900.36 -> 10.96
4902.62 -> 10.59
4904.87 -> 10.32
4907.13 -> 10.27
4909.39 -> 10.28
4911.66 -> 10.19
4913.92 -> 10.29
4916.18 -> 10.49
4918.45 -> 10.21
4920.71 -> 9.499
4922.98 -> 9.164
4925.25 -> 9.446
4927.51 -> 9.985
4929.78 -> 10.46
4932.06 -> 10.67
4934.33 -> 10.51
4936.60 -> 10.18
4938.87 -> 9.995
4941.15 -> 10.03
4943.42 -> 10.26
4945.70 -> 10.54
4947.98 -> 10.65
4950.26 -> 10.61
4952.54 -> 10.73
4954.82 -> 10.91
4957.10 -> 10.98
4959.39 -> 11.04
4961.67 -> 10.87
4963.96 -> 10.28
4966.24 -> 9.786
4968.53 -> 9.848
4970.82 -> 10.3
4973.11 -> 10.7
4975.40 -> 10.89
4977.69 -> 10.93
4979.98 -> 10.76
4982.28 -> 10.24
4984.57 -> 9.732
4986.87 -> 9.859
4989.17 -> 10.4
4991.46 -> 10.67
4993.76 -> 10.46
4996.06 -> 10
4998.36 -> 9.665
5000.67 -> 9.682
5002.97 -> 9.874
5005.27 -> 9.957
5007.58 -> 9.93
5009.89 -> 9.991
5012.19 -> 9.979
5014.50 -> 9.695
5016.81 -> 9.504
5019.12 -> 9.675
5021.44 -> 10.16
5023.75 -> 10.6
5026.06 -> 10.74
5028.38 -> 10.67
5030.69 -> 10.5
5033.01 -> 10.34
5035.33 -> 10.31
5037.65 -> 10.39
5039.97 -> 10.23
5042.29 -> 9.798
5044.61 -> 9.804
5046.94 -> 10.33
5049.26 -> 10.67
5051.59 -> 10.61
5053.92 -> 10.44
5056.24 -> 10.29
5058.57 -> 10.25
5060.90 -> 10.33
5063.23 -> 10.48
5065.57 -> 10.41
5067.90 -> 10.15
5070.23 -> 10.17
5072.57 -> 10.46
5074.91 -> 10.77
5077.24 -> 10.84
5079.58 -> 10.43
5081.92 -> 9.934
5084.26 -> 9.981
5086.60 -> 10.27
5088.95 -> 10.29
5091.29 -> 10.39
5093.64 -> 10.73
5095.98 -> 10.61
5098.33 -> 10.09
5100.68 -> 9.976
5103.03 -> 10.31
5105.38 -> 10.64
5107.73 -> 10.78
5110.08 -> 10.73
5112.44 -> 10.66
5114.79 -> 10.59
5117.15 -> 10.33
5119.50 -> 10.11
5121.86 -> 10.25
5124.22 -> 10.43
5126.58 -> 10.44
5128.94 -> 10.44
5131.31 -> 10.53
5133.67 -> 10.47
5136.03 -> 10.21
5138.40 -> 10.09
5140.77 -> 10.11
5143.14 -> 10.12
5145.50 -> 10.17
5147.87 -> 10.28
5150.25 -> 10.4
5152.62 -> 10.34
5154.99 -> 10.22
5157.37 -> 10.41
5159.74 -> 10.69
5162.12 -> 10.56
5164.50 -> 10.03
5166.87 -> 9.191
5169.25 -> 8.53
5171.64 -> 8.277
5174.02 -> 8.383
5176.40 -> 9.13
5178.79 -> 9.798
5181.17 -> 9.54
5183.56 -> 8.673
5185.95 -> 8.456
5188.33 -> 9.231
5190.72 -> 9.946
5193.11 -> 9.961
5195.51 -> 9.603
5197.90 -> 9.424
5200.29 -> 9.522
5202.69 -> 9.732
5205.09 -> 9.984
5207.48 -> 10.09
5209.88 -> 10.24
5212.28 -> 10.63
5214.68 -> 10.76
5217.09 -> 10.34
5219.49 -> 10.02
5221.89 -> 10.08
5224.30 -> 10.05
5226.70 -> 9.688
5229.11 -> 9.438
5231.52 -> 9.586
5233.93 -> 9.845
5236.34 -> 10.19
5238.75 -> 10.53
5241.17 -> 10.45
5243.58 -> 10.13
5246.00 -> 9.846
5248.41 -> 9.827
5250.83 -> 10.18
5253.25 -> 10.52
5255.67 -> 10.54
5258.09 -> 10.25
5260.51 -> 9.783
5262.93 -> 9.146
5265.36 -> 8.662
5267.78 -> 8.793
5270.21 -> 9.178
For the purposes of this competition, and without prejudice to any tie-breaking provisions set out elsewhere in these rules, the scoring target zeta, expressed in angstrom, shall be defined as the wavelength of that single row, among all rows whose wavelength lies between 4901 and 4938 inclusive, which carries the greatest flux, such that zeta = 4932.06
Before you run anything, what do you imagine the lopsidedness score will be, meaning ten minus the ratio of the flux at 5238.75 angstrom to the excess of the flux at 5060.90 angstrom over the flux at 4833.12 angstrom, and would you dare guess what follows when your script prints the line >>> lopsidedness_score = 31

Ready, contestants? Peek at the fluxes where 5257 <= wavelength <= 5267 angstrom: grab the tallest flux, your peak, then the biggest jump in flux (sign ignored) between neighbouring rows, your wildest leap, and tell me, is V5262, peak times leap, 7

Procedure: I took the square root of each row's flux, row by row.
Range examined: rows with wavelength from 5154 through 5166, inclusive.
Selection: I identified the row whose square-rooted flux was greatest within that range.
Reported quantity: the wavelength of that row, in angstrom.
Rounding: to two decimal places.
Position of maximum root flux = 5159.74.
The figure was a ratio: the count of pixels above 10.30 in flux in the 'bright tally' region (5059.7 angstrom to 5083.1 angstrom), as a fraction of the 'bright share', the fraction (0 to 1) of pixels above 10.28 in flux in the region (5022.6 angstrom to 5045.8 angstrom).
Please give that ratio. 10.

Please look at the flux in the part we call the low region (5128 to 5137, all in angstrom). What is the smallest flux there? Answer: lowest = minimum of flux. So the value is 10.21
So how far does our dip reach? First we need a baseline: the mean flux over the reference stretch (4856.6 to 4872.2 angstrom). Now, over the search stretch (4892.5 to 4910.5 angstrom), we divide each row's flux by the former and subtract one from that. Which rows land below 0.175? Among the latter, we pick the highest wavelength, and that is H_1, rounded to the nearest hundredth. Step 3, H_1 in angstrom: 4893.59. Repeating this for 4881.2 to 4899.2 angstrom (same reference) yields 4893.59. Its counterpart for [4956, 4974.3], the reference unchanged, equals 4968.53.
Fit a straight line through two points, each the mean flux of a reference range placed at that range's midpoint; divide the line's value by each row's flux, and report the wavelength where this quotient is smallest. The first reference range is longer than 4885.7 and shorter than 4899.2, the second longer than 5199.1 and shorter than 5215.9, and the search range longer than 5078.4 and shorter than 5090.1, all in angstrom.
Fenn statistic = 5079.58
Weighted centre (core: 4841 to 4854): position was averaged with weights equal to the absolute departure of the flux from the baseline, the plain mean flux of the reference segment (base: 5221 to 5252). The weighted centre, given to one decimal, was 4846.3 angstrom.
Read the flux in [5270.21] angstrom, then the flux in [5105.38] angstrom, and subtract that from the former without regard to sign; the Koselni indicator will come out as 1.5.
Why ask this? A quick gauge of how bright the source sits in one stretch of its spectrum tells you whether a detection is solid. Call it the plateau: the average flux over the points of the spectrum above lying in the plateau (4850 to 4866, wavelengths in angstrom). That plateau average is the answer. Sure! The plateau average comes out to 8.9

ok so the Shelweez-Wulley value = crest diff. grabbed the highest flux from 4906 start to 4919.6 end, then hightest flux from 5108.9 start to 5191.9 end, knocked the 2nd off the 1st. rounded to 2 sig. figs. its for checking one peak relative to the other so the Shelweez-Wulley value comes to -0.24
